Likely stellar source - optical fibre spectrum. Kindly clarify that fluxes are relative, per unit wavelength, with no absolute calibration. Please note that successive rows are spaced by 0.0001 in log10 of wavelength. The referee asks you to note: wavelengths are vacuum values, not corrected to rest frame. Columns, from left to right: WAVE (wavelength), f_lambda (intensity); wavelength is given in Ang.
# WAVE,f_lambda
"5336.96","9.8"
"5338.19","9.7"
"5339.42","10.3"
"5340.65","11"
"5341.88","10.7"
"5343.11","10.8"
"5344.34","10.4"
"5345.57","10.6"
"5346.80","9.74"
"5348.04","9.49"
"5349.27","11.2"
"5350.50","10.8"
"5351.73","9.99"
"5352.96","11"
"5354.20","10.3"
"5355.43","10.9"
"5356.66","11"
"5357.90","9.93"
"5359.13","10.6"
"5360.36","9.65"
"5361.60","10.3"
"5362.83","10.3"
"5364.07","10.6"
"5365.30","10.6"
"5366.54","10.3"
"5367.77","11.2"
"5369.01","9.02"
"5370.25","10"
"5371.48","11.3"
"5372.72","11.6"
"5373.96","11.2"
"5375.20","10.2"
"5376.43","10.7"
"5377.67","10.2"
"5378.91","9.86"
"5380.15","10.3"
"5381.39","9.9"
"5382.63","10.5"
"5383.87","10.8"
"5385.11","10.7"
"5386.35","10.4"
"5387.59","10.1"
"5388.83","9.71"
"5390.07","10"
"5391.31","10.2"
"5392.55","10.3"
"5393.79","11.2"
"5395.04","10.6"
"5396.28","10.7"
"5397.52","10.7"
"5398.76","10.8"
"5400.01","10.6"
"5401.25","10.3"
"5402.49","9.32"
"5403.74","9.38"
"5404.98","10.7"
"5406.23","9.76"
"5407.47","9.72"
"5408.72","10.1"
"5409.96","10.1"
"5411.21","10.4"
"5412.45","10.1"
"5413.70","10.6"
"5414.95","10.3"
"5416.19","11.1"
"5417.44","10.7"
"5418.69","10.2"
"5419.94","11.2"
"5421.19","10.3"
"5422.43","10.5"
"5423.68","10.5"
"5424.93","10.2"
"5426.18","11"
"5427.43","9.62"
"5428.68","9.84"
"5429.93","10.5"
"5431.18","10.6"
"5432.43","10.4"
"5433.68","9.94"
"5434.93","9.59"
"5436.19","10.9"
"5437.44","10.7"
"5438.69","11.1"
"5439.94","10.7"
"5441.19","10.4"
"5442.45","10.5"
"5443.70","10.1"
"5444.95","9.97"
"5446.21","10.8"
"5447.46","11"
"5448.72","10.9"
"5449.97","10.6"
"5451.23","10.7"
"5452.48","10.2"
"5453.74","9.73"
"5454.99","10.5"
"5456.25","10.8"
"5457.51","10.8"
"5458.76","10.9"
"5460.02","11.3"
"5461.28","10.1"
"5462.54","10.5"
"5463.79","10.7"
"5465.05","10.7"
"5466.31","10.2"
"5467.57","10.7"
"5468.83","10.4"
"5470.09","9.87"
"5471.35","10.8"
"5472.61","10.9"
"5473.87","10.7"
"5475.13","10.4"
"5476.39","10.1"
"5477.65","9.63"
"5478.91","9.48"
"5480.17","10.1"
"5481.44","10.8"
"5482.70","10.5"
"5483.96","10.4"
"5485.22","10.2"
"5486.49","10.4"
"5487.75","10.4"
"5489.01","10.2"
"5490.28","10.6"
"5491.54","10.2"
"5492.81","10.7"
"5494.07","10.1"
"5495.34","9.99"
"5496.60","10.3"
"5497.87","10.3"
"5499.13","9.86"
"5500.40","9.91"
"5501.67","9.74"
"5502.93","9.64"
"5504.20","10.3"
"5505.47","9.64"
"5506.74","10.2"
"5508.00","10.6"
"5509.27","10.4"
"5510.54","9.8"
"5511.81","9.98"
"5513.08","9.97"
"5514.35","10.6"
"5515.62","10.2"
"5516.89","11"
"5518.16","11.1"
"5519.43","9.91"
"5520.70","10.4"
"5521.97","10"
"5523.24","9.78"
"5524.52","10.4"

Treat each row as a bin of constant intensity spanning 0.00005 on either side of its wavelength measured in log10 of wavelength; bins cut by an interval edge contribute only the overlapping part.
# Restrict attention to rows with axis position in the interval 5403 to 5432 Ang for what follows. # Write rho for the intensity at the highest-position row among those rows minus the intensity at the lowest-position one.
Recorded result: 1.2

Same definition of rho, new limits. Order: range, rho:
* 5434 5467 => 0.6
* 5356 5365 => -0.4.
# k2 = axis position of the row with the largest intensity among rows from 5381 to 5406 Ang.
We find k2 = 5393.79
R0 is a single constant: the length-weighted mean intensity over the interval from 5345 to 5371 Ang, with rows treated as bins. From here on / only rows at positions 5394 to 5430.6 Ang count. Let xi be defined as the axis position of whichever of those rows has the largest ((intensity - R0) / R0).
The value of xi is 5419.94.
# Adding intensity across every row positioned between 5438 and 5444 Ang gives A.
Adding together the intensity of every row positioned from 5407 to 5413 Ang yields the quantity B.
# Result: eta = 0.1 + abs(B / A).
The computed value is 1.05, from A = 52.8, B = 50.4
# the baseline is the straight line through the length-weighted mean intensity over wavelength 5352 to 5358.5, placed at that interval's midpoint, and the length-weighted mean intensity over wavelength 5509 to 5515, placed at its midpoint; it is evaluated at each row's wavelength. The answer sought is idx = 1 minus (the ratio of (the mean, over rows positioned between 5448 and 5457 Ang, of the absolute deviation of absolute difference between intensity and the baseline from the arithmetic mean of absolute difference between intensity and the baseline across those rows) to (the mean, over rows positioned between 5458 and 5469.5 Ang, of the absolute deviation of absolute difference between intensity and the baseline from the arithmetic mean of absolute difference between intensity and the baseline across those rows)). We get 0.3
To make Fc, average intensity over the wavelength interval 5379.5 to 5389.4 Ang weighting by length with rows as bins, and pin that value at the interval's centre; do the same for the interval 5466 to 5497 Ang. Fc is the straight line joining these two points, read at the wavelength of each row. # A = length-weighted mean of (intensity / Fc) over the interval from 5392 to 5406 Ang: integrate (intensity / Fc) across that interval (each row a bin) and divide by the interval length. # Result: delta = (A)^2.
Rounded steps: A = 1.01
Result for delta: 1.02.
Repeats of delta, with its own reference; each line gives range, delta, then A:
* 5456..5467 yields 1.07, 1.03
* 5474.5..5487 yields 0.98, 0.99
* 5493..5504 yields 0.94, 0.97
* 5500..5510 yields 0.95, 0.97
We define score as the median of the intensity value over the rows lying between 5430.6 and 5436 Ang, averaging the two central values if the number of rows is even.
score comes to 10.2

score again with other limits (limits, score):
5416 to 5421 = 10.9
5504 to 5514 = 10.1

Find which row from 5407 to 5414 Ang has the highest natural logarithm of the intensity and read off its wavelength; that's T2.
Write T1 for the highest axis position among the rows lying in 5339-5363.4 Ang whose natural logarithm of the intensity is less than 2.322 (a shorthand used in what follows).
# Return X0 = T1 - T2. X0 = -53.3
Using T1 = 5360.36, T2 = 5413.70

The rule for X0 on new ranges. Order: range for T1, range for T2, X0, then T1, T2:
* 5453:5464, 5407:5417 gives 45.1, 5461.28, 5416.19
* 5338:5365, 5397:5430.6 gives -59.6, 5360.36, 5419.94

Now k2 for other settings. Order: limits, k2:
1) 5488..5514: 5492.81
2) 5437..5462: 5460.02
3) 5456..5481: 5460.02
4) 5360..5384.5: 5372.72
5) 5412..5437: 5419.94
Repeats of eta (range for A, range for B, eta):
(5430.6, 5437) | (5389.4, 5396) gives 1.12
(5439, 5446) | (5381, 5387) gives 1.11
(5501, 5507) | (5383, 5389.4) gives 1.14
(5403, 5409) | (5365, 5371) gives 1.13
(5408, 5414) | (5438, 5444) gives 1.13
